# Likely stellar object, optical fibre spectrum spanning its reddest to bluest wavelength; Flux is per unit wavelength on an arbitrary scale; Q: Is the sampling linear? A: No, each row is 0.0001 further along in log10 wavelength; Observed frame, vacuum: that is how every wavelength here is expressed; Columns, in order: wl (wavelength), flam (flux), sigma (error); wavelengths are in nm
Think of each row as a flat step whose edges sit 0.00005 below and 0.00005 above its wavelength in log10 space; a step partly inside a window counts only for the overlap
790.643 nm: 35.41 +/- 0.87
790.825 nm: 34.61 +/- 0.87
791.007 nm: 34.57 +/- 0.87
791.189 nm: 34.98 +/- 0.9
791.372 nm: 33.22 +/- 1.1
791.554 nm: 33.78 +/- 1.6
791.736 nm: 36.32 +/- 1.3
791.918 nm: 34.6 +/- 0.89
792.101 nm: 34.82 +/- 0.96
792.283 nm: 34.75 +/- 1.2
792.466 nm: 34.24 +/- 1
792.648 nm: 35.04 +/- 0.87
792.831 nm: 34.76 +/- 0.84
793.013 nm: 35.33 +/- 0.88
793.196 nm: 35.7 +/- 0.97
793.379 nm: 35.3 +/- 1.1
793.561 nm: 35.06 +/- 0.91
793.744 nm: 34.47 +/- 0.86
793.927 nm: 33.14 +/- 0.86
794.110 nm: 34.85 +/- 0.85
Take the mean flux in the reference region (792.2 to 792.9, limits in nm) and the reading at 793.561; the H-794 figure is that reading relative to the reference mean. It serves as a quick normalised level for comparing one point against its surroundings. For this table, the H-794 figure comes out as 1.01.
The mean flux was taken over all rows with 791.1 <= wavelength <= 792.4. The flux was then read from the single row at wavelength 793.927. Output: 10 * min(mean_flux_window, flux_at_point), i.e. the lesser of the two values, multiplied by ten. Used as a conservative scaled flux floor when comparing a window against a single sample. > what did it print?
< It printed 331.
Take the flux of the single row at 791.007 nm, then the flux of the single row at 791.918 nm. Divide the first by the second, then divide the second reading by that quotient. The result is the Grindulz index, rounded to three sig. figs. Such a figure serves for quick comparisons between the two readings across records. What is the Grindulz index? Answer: 34.6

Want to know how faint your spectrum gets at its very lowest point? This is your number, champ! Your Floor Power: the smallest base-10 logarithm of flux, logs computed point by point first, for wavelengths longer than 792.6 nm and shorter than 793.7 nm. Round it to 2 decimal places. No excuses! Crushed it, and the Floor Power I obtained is 1.54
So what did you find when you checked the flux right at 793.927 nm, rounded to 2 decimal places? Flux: 33.14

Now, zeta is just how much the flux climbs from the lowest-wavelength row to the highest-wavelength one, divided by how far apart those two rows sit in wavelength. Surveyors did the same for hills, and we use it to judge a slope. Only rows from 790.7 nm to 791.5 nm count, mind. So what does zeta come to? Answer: -3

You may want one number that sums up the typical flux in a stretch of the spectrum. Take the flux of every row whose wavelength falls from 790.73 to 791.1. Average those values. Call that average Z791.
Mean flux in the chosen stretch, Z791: 34.6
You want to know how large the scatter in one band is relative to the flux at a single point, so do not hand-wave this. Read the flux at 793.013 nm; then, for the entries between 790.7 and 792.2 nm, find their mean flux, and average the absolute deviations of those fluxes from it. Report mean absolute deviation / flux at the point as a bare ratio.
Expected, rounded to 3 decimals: 0.016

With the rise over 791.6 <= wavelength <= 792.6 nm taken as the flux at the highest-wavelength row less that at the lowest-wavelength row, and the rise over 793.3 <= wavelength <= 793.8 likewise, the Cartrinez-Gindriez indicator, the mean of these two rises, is -1.5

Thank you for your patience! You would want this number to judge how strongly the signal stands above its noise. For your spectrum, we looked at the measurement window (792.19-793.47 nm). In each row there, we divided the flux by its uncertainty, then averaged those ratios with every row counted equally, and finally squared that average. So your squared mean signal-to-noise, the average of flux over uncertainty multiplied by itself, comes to 1316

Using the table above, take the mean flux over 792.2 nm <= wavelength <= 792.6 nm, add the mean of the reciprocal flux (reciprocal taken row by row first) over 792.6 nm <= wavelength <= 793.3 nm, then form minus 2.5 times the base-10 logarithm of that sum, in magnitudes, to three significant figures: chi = -3.85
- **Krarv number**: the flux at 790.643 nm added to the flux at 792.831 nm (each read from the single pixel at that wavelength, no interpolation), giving 70.2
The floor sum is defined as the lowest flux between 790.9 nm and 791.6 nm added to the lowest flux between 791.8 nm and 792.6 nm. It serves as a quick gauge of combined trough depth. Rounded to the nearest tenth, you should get 67.5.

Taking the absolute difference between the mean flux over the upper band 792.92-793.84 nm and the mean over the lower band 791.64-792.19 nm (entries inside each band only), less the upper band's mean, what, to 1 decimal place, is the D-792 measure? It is -35.1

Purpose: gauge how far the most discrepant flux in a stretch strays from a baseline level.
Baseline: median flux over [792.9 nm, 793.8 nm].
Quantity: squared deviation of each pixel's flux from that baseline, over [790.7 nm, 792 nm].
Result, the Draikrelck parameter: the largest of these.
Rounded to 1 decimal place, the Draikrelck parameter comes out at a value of 4.3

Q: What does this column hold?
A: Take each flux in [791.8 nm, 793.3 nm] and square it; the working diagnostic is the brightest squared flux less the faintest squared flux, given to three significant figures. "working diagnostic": 102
